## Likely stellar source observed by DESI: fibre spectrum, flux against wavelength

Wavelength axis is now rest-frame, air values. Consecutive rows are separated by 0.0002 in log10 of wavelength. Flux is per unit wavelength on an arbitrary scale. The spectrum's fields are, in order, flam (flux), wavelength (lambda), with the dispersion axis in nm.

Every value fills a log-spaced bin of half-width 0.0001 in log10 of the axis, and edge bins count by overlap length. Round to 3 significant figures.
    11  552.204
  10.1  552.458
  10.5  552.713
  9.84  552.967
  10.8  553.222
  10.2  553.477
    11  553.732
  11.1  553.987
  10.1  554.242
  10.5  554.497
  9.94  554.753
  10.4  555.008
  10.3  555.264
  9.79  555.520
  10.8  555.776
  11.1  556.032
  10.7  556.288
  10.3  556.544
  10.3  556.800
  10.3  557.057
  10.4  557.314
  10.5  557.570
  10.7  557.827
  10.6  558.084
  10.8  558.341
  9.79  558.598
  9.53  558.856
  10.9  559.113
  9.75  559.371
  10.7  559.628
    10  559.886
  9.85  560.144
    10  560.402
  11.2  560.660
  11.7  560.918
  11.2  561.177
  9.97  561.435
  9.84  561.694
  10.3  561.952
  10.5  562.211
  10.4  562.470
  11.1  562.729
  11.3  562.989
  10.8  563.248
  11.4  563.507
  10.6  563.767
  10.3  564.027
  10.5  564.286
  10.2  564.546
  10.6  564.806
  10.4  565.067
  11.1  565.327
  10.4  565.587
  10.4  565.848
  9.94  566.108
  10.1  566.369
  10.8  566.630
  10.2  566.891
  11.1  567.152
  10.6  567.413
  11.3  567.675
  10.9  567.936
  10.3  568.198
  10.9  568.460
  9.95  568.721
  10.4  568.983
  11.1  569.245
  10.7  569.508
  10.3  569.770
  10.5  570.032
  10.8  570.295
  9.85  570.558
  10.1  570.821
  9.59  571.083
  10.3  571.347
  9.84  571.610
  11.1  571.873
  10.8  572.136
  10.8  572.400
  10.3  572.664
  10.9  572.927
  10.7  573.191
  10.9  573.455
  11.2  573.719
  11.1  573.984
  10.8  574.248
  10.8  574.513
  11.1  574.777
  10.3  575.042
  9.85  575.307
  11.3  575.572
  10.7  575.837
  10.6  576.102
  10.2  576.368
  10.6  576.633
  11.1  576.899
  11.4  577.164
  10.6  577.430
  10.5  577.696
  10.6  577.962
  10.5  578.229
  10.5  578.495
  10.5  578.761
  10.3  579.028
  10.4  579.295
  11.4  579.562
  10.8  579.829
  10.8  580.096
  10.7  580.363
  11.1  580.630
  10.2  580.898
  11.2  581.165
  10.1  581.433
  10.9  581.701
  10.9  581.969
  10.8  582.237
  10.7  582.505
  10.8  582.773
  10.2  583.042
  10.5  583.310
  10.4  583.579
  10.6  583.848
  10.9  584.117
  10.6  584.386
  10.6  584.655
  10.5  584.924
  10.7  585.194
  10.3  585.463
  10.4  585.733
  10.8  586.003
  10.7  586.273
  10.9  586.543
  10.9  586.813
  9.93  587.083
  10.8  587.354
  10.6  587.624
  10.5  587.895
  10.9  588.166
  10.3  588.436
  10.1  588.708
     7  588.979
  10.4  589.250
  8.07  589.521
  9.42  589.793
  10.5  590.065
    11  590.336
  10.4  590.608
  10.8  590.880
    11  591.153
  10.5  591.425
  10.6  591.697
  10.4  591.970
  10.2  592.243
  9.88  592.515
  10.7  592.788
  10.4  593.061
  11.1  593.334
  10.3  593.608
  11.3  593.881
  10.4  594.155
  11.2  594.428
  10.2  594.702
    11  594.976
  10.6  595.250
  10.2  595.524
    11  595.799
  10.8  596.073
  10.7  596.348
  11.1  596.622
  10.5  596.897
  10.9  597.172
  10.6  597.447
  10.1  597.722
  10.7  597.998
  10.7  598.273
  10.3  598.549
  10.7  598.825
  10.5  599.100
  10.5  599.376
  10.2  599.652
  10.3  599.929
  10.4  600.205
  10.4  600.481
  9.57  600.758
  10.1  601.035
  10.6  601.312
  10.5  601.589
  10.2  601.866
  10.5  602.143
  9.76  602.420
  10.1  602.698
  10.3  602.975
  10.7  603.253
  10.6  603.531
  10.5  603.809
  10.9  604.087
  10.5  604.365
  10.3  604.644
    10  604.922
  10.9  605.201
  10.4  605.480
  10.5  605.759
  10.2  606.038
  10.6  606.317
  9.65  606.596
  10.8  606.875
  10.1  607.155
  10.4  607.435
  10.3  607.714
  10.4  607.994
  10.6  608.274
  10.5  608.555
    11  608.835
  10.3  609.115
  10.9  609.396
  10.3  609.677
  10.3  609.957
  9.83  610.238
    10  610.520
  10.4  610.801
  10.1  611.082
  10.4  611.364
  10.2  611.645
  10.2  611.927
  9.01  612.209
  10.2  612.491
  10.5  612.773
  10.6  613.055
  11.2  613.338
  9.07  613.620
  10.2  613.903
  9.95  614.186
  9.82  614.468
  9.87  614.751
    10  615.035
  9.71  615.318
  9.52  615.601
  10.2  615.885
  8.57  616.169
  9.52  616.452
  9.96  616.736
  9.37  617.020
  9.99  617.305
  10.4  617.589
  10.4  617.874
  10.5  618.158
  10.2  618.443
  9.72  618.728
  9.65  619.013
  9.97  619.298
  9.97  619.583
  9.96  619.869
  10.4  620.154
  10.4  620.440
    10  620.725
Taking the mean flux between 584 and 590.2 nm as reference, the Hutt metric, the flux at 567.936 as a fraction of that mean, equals 1.06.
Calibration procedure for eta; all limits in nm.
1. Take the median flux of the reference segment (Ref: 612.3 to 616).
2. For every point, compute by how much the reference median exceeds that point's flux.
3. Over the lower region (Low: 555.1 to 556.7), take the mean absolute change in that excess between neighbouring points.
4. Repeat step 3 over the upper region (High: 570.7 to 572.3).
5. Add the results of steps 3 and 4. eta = 1.17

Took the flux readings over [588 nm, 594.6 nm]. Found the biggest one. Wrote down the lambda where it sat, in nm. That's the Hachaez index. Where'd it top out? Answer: 593.881 nm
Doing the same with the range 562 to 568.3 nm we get 563.507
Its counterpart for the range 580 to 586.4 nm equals 581.165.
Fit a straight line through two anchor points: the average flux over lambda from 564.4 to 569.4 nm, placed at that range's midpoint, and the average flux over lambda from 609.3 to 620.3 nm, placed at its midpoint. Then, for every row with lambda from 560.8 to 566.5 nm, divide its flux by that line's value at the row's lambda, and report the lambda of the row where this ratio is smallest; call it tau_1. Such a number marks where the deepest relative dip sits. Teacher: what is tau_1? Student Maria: 561.694 nm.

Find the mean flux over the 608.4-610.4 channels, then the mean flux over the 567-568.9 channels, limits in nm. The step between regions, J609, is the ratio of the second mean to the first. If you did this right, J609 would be 1.03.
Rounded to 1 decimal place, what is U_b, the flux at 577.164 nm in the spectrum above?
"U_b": 11.4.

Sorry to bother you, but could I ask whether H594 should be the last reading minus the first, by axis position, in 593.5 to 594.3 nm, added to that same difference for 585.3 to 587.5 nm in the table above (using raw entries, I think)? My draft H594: 0.6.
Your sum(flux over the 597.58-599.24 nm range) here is 63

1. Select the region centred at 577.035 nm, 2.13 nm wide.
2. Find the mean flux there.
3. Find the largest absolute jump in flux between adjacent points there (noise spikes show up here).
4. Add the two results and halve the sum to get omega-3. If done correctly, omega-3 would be 5.75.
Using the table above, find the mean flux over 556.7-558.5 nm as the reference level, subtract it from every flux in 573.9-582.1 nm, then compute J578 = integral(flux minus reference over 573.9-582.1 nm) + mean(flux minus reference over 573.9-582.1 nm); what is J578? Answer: 1.8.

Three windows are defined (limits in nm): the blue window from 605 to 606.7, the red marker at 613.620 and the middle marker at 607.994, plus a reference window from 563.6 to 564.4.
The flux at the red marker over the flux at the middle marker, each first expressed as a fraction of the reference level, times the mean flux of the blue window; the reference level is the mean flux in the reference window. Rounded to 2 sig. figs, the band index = 9.0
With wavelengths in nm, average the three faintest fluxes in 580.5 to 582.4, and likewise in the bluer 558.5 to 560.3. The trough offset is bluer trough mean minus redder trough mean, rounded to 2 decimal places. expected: -0.68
